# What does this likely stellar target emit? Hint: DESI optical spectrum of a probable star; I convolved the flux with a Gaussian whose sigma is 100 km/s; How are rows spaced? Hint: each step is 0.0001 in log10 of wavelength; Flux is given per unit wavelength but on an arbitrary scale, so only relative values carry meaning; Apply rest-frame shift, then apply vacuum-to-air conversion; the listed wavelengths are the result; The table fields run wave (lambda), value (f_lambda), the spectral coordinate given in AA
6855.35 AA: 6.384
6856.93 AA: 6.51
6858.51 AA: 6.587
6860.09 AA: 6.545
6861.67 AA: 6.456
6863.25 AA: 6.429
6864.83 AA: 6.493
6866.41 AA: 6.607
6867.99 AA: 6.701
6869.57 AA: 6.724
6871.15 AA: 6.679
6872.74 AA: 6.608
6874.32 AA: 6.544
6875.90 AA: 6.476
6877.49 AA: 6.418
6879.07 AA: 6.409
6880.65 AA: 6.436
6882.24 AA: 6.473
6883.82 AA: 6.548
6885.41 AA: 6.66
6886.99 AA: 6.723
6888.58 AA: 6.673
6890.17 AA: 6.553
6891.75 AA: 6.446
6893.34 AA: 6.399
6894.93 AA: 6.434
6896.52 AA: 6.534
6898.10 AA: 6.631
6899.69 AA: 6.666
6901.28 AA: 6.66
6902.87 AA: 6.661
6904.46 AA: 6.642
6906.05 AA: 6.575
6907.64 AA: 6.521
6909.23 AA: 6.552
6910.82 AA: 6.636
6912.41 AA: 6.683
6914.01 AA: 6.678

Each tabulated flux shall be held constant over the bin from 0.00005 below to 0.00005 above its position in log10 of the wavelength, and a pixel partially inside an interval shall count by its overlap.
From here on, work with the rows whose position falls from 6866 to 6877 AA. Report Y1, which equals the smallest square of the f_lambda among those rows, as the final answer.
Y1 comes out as 41.9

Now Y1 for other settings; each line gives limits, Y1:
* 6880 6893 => 41.4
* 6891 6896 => 40.9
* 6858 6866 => 41.3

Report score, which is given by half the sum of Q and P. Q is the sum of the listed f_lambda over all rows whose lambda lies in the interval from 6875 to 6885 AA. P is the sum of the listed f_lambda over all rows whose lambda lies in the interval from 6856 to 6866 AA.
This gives 38.9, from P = 39.0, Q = 38.8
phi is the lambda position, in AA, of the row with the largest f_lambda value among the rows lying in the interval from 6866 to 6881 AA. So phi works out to 6869.57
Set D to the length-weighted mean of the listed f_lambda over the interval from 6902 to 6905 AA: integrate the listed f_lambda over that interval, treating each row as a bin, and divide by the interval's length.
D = 6.65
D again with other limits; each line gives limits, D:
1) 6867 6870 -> 6.71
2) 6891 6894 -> 6.42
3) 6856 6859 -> 6.53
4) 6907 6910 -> 6.54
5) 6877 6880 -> 6.43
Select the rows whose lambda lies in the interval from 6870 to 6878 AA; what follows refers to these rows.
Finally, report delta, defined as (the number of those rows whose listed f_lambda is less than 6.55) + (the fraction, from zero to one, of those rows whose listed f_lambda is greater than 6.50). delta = 4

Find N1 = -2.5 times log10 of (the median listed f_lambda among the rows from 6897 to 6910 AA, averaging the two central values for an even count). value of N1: -2.05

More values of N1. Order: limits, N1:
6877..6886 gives -2.02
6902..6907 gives -2.06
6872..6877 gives -2.04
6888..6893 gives -2.04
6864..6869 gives -2.05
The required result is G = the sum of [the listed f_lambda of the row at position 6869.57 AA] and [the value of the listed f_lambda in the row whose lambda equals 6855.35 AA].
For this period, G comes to 13.1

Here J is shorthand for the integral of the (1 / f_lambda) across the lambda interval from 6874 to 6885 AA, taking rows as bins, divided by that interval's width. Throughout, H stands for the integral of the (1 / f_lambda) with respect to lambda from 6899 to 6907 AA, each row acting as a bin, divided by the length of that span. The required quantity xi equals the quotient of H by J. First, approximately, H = 0.151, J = 0.154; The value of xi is 0.98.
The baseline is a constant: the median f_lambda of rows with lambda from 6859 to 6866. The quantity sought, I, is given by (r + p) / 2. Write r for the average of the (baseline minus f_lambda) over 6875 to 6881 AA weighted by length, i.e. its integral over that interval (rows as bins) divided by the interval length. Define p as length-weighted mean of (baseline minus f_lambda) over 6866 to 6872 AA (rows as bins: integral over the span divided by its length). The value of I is -0.08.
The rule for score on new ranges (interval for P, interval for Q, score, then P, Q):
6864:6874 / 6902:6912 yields 39.7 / 39.8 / 39.6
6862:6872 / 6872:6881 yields 39.3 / 39.6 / 38.9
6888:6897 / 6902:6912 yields 39.3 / 39.0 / 39.6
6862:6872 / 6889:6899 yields 39.3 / 39.6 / 39.0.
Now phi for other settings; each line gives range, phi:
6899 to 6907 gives 6899.69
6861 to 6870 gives 6869.57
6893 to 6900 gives 6899.69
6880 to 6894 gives 6886.99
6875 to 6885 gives 6883.82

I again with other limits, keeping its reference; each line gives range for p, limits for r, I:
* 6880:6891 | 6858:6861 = -0.10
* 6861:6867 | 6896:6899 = -0.07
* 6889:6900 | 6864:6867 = -0.06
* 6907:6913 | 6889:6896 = -0.06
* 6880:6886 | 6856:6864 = -0.04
